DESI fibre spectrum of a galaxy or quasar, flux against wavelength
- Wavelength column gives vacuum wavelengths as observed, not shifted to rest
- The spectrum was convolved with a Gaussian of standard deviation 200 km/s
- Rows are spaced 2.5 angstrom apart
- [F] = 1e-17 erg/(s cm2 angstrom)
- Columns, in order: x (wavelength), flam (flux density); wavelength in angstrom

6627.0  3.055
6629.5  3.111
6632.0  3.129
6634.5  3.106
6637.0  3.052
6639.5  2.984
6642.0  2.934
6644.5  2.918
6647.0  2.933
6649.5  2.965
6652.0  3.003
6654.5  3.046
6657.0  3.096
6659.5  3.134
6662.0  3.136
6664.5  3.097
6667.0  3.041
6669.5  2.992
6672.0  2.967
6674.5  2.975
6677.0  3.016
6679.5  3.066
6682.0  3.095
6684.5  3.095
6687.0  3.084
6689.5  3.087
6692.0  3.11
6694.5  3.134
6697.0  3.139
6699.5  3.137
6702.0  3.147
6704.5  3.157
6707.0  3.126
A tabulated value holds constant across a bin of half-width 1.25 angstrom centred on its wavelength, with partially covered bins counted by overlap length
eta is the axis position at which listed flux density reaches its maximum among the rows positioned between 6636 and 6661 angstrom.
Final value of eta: 6659.5 angstrom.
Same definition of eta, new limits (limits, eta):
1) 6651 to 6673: 6662.0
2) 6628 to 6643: 6632.0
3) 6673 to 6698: 6697.0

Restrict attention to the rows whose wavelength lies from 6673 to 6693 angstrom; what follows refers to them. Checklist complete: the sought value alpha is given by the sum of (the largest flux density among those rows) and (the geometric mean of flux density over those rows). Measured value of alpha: 6.18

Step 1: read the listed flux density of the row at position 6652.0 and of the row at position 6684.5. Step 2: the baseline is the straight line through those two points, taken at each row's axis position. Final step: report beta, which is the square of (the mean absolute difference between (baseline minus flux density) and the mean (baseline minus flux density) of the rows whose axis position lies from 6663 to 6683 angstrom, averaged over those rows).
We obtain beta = 0.0019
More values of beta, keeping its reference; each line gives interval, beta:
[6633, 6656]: 0.0031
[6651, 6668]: 0.0014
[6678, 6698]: 0.0001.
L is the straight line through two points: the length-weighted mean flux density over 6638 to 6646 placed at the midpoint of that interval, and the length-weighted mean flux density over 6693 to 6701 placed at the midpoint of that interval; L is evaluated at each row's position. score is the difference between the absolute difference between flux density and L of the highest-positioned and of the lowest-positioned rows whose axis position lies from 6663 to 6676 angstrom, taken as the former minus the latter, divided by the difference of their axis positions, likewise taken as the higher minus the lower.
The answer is 0.001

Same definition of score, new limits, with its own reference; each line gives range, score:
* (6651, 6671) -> 0.002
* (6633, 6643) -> -0.023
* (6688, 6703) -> -0.001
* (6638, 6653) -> -0.002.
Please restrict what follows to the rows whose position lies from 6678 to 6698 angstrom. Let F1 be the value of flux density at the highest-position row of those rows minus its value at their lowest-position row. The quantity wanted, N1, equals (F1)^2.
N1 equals 0.005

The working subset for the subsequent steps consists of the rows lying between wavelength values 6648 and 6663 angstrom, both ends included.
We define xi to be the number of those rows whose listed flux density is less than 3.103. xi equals 4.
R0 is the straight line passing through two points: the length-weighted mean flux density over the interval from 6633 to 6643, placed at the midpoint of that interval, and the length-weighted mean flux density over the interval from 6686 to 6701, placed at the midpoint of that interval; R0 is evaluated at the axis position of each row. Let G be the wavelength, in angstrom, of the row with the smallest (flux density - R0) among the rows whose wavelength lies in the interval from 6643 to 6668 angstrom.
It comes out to 6644.5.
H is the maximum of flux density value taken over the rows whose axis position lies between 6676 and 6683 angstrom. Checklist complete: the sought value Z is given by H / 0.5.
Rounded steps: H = 3.095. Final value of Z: 6.19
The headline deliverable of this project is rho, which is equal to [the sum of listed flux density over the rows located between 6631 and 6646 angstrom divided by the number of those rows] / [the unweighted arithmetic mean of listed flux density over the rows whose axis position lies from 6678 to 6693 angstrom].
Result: 0.978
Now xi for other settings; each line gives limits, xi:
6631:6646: 4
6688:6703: 1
